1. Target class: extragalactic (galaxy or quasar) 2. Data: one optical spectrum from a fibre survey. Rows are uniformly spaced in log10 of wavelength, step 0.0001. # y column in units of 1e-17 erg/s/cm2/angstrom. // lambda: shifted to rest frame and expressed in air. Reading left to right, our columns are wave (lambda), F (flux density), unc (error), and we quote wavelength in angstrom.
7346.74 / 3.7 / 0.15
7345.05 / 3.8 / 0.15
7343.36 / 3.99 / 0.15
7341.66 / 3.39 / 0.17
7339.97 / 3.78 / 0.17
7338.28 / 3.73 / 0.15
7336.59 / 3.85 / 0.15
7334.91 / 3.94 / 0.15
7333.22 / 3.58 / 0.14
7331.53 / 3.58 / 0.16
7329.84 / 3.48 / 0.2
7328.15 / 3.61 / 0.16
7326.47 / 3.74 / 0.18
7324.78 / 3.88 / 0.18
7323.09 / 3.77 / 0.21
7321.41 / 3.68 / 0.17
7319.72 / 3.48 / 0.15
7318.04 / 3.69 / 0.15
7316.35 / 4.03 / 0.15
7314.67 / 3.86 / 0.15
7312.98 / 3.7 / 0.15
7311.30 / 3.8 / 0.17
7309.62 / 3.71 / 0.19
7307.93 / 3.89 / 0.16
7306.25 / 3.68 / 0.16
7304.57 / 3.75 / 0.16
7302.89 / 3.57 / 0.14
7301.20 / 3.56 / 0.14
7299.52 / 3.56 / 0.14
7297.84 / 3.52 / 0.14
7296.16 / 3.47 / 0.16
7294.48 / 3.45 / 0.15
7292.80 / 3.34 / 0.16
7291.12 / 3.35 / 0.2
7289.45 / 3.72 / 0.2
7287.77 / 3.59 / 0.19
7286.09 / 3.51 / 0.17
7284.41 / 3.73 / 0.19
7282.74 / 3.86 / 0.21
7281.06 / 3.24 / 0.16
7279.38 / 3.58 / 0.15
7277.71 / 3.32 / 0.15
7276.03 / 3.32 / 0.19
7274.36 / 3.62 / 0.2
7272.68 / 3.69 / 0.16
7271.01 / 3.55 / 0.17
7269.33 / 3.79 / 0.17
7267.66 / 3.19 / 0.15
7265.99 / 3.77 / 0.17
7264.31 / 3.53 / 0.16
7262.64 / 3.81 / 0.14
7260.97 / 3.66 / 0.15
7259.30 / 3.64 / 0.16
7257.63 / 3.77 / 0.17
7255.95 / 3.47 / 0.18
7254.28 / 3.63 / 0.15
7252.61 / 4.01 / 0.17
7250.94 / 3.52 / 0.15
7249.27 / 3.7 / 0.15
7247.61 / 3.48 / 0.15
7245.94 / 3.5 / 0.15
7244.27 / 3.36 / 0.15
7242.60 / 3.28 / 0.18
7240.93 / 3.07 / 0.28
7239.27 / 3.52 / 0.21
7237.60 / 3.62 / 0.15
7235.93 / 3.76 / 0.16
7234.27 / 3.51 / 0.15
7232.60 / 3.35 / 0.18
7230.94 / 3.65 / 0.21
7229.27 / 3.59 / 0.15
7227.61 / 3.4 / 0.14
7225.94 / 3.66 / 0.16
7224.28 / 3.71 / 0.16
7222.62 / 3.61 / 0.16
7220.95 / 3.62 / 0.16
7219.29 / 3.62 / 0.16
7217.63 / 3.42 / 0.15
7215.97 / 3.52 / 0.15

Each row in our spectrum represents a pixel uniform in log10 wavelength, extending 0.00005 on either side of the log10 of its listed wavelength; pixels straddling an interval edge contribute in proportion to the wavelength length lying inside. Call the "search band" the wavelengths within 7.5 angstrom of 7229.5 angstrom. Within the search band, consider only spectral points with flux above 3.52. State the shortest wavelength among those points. 7222.62 angstrom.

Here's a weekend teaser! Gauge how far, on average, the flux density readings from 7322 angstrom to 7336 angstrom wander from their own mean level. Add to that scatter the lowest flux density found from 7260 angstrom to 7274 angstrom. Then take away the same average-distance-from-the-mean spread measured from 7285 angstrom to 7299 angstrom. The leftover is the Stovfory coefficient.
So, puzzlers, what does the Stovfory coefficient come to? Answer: 3.23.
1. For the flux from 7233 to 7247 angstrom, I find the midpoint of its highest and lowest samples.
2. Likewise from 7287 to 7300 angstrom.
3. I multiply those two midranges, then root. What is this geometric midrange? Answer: 3.47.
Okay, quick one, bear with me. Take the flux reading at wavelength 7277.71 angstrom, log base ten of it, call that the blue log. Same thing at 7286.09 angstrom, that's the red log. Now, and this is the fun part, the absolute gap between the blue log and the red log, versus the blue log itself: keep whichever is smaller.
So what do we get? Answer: 0.024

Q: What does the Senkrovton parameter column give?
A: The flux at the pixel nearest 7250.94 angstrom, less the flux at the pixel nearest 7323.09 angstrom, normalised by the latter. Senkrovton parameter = -0.07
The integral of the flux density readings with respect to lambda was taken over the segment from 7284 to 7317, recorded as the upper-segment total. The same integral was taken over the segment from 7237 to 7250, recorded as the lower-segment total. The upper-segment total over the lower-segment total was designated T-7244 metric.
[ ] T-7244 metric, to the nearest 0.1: 2.7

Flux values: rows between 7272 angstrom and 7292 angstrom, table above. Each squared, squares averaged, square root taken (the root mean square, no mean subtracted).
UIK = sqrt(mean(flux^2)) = 3.55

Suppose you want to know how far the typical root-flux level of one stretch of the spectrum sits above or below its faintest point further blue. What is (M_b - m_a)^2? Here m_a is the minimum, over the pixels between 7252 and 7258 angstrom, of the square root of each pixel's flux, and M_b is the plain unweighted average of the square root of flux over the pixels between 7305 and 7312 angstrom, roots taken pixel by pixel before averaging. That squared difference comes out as 0.006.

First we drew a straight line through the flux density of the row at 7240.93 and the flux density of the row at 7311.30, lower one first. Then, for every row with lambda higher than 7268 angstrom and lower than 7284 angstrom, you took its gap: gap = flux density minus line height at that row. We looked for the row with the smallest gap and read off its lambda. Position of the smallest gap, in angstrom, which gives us 7281.06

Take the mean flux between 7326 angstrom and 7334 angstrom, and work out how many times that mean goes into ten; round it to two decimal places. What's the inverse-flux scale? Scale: 2.78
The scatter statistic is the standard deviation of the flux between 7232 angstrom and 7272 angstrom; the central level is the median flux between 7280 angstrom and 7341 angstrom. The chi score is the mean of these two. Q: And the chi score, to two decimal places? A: 1.95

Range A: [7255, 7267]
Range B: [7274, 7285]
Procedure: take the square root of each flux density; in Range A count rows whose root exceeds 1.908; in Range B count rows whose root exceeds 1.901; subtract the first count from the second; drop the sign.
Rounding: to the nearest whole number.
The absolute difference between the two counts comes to 1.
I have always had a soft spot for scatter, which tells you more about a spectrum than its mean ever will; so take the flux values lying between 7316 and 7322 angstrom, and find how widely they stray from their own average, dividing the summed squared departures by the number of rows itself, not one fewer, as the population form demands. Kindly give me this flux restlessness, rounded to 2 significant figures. 0.20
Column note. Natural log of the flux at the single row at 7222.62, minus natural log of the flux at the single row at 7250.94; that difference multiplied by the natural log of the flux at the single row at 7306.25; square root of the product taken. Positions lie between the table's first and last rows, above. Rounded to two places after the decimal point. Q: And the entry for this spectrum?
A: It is 0.18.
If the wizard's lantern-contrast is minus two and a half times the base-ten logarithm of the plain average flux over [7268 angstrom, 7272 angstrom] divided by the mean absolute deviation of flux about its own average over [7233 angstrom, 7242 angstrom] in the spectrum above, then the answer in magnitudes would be -3.3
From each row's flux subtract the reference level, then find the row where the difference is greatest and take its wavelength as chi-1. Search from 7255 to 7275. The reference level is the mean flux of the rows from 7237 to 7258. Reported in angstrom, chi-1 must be 7262.64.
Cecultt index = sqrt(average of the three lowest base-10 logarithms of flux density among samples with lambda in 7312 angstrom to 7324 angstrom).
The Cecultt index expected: 0.747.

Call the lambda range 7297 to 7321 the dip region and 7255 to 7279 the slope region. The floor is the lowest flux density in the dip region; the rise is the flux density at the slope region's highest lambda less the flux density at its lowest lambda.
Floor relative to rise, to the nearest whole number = -23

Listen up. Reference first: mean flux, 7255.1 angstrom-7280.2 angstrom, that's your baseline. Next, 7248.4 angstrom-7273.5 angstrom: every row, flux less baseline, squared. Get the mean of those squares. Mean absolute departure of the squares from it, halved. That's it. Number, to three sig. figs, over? 0.0189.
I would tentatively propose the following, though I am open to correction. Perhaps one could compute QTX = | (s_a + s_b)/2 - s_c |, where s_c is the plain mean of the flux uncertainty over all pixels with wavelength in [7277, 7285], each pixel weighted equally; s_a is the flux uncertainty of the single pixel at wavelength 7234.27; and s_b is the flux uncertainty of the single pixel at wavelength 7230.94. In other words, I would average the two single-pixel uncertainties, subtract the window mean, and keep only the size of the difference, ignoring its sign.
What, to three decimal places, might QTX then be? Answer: 0.008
